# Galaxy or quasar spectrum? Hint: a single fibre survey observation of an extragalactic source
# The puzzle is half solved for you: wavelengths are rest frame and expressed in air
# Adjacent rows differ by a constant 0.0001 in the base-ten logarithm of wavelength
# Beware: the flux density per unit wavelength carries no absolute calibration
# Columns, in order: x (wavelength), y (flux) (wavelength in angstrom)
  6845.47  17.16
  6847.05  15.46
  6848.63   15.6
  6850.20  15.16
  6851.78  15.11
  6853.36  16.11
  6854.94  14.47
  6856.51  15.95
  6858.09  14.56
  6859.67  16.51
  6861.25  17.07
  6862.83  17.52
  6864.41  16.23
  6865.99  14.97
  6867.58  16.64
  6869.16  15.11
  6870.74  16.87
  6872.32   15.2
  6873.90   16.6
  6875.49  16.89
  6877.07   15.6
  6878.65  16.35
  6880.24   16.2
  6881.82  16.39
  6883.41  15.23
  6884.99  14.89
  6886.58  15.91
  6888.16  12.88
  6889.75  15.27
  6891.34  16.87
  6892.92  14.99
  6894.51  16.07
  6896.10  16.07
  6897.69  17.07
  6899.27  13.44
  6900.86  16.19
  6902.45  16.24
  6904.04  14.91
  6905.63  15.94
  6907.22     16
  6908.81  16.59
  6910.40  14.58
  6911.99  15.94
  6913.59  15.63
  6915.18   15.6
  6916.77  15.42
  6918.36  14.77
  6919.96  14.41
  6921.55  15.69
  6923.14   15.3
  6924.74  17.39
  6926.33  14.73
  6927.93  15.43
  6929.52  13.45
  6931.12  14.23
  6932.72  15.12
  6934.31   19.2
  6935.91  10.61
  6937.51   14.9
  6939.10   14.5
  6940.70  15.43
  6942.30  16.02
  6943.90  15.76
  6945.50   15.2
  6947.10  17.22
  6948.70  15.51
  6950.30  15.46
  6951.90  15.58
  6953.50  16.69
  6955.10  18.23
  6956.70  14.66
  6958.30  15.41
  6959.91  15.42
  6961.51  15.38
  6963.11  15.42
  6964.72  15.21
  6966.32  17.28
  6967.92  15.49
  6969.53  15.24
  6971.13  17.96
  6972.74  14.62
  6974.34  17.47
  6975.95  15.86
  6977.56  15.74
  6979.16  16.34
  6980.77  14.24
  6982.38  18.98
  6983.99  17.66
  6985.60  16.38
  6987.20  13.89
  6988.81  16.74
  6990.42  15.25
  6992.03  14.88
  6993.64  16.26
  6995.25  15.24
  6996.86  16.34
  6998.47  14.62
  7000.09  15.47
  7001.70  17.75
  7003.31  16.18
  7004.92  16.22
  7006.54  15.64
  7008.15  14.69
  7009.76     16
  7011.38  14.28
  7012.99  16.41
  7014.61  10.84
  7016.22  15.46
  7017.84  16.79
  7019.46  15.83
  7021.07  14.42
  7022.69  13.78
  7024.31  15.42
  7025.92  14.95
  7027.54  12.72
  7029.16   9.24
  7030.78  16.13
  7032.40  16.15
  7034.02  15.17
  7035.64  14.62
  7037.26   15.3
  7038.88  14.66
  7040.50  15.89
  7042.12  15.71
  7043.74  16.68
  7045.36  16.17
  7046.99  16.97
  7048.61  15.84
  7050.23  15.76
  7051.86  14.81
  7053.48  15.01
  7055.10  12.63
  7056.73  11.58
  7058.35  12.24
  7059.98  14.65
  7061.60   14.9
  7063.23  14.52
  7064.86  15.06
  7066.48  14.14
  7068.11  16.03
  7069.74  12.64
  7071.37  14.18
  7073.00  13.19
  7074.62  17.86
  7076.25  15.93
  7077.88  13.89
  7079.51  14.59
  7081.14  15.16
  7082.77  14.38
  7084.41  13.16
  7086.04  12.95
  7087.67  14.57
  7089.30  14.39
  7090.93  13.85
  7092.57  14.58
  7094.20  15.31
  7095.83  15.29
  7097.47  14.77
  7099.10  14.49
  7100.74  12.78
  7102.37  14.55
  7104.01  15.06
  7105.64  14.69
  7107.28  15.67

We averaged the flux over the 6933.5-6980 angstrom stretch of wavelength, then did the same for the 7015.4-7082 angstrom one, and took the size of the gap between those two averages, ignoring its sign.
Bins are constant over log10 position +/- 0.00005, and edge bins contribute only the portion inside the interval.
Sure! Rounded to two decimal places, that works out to 0.99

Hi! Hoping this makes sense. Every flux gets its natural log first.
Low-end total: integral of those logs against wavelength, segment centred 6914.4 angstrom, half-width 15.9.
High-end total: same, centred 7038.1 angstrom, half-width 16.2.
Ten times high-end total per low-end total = 10.1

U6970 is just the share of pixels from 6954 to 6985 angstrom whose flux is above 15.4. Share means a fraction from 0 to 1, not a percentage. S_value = 0.68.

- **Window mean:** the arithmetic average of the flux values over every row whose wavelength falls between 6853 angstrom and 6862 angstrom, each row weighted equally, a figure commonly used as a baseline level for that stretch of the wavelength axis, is 15.8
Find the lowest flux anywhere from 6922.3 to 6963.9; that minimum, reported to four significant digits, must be 10.61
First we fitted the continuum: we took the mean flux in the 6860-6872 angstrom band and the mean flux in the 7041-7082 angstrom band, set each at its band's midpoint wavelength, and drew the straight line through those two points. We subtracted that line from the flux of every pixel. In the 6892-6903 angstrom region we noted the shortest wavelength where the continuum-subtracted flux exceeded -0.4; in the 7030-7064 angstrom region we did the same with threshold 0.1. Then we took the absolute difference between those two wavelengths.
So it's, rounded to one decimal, 136.3 angstrom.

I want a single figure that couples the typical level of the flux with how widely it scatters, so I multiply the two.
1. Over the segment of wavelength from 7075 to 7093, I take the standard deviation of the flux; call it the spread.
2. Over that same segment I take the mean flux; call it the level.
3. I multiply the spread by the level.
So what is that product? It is 12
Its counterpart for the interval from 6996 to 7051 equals 25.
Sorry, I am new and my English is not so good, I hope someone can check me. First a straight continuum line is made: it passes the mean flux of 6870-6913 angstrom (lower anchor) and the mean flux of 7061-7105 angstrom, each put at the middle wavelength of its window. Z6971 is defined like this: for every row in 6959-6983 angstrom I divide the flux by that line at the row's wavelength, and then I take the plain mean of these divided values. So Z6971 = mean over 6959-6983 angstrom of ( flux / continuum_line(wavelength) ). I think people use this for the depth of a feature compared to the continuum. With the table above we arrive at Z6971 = 1.05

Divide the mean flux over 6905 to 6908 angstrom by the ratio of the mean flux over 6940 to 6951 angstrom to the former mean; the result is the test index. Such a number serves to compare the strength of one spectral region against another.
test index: 16.1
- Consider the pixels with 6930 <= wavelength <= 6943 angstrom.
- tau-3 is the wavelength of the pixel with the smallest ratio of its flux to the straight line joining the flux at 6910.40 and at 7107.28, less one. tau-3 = 6935.91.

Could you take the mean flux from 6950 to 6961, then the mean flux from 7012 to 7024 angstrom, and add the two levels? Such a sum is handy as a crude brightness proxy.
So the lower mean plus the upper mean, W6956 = 30.7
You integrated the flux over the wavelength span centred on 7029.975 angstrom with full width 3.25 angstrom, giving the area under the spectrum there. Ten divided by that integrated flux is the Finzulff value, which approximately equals 0.243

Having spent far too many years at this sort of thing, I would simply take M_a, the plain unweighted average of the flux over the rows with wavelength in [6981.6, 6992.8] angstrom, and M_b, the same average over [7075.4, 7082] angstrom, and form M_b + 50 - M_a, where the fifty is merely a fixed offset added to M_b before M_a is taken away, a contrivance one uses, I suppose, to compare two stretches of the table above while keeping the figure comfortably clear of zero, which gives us 48.6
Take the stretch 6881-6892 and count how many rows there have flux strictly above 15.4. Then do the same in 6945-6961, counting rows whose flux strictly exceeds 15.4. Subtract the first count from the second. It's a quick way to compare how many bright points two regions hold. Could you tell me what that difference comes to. 5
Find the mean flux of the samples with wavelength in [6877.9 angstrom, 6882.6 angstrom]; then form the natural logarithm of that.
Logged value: 2.79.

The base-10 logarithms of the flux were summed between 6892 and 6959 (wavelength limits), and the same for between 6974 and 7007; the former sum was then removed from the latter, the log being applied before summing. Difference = -25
